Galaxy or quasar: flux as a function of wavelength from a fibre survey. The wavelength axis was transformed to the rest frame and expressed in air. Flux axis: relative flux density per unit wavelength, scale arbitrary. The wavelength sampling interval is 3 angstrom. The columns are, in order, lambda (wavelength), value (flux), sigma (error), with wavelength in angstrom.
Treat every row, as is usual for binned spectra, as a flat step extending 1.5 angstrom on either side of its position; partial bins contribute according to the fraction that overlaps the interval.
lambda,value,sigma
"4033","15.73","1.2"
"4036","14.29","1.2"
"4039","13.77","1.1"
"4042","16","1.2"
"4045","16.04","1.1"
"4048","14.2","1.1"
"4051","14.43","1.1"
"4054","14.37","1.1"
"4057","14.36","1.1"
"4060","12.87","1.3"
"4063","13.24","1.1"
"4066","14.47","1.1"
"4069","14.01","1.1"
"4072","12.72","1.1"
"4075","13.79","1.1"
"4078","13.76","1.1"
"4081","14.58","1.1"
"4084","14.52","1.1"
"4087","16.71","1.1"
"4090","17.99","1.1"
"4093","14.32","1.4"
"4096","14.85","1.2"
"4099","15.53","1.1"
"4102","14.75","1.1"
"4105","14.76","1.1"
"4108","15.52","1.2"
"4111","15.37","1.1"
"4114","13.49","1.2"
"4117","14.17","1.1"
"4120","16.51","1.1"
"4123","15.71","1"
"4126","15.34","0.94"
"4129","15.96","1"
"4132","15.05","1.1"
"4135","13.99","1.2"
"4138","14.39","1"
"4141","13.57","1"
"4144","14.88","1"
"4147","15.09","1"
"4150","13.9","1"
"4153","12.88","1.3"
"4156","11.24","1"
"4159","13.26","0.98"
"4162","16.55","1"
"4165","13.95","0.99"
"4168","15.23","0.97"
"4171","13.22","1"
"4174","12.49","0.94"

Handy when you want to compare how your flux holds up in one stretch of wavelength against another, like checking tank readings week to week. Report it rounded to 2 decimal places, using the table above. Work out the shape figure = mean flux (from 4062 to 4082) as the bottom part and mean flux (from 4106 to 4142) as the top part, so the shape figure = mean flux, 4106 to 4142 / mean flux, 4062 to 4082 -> 1.08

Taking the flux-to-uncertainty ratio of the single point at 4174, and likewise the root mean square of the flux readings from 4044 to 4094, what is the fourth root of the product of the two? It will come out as 3.73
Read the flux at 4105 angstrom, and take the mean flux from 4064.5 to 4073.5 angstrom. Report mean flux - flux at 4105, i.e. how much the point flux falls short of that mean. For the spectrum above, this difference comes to -1.0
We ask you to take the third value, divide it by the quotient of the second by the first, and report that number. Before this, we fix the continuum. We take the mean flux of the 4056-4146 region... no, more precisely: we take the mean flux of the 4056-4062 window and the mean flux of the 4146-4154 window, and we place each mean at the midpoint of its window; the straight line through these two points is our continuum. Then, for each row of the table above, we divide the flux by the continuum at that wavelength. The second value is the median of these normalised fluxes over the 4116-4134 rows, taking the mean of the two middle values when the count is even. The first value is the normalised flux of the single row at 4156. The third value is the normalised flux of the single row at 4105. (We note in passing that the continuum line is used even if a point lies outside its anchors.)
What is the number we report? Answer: 0.77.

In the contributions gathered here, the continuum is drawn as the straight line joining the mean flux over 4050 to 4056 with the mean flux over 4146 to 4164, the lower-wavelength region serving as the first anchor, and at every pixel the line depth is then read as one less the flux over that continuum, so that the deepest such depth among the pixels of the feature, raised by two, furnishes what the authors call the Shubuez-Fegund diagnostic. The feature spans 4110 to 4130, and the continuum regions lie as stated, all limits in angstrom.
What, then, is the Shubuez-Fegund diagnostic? 2.04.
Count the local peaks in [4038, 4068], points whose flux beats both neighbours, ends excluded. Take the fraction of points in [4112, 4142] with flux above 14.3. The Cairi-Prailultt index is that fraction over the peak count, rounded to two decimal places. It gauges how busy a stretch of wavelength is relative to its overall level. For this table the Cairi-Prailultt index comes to 0.30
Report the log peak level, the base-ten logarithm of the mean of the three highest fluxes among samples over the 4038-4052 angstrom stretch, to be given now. 1.19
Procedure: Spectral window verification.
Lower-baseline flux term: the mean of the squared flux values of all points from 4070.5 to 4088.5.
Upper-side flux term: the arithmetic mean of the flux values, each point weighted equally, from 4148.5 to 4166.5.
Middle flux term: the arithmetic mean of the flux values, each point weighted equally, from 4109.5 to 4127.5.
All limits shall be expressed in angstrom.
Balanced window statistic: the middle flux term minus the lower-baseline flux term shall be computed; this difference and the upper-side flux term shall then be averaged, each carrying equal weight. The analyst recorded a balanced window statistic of -89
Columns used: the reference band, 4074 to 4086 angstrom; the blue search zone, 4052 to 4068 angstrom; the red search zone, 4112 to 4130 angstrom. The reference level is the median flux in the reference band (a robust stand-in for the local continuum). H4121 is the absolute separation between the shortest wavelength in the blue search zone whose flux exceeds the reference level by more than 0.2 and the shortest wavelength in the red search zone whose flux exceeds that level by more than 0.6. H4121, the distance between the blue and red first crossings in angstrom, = 66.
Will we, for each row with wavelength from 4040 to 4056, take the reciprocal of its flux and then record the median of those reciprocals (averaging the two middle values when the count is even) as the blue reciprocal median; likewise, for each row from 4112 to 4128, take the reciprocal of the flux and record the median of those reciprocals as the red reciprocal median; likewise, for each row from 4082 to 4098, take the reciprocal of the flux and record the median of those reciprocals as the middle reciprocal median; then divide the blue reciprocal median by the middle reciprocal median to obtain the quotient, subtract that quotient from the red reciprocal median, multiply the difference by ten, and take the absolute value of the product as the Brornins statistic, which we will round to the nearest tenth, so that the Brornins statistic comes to 9.6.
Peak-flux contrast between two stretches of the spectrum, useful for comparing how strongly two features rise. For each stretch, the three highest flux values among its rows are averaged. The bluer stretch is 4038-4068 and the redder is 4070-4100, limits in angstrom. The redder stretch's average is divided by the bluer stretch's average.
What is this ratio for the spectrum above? 1.08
